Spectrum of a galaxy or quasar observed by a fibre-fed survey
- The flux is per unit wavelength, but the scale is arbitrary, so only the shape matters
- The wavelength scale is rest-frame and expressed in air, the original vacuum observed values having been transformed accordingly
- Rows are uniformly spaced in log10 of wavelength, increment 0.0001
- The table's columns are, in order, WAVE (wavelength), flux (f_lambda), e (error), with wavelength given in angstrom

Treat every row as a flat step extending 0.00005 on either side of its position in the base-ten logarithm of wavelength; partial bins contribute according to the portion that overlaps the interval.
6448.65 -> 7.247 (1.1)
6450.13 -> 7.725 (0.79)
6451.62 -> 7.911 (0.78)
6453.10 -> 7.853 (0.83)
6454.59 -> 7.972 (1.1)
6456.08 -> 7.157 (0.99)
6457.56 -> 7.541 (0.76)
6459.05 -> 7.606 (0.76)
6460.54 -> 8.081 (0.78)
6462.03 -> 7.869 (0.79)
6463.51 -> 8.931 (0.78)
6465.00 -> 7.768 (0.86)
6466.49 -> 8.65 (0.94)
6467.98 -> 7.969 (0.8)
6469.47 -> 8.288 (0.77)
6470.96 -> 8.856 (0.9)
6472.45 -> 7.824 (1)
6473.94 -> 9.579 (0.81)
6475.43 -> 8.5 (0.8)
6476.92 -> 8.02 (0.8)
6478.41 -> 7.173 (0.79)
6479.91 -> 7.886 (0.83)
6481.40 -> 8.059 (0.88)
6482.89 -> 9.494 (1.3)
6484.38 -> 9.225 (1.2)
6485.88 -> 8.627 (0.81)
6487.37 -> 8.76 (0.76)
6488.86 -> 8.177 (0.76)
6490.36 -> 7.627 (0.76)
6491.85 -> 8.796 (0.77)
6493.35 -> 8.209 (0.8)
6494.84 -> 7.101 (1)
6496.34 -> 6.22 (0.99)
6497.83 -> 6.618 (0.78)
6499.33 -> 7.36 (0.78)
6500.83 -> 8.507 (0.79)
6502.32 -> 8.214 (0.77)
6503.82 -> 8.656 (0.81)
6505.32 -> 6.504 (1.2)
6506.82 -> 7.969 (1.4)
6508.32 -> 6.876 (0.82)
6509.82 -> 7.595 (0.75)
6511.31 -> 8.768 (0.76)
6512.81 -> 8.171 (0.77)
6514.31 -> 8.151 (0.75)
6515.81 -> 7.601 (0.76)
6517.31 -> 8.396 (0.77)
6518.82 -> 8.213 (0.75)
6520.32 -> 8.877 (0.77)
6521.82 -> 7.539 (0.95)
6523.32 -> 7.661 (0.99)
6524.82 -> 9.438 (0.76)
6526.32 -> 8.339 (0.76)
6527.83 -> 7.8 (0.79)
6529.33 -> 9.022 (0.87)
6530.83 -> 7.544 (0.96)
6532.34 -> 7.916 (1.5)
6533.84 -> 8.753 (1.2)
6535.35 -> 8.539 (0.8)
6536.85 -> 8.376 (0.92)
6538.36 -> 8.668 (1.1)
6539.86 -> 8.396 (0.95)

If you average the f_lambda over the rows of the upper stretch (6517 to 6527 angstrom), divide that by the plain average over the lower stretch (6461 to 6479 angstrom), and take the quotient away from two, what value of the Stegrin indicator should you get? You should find 0.99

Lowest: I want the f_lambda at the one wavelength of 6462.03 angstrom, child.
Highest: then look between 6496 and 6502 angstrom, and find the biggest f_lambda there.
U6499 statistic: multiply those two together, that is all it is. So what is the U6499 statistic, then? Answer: 67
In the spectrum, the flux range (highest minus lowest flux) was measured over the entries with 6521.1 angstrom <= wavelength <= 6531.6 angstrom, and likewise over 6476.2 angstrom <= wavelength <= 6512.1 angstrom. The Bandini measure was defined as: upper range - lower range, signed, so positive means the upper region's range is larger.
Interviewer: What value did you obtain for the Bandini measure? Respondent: -1.4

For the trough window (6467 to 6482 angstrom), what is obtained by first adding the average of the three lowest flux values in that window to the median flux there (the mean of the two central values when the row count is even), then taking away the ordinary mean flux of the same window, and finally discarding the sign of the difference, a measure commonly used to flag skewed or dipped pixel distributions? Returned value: 7.45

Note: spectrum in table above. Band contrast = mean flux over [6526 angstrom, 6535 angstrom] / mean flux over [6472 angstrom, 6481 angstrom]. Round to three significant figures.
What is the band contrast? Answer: 1.01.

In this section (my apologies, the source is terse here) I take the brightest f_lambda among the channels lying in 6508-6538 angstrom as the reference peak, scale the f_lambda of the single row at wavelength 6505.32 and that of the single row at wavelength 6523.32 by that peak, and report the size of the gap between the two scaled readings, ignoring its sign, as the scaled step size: 0.12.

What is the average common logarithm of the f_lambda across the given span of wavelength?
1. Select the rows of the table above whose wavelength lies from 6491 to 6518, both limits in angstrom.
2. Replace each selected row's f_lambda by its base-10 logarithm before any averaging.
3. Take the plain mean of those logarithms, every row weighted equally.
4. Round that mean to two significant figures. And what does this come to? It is 0.89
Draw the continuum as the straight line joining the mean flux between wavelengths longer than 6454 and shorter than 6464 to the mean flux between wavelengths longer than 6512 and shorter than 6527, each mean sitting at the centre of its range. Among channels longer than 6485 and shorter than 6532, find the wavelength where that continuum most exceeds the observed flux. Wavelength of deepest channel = 6496.34 angstrom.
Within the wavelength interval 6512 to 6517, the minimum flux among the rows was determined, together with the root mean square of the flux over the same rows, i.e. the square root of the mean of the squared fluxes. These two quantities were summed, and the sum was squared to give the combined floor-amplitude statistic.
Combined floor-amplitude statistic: 243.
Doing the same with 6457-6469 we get 244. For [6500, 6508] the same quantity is 211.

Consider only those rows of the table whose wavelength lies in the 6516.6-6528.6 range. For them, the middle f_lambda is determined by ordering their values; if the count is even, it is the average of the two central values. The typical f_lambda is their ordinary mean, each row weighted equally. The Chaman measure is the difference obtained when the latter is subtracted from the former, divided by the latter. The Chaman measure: -0.001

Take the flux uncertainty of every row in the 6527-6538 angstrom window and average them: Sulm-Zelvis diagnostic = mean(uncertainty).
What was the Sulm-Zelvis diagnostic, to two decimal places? 1.01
